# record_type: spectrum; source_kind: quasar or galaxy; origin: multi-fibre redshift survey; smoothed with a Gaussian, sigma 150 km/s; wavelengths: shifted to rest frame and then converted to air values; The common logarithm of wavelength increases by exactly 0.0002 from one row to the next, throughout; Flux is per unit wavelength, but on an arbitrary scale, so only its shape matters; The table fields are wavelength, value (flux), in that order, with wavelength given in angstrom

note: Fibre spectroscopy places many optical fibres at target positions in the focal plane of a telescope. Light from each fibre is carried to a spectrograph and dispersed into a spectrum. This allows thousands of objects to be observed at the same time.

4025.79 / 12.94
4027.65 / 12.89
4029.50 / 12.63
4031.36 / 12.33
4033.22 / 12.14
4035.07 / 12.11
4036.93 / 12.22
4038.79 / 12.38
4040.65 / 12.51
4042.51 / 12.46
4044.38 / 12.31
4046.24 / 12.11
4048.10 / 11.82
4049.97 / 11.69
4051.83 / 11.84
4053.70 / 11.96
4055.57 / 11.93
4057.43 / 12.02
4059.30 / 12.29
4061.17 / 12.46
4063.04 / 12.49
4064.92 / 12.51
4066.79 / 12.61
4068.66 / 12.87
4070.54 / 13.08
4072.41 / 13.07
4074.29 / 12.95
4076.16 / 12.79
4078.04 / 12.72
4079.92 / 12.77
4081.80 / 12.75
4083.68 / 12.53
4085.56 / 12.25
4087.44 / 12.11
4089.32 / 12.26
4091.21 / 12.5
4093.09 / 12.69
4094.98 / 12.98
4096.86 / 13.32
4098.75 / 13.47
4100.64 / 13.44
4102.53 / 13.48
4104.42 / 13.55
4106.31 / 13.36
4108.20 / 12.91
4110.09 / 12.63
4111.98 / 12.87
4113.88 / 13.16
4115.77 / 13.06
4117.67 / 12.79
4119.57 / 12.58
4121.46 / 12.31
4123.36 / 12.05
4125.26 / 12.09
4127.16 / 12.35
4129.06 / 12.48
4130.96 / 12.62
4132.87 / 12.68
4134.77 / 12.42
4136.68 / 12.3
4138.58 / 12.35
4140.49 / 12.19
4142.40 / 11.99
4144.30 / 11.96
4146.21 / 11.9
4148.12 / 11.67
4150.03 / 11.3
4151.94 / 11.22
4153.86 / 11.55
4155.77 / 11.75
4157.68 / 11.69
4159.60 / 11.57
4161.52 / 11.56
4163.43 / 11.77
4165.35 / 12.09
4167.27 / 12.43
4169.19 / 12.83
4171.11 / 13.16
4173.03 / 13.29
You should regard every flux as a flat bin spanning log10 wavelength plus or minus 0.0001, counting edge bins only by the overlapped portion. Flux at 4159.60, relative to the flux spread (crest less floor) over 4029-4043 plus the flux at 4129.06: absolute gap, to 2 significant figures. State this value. 1.4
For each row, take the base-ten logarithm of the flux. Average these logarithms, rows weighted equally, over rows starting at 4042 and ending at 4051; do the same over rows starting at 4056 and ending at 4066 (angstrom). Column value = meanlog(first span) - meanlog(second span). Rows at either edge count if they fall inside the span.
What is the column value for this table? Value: -0.010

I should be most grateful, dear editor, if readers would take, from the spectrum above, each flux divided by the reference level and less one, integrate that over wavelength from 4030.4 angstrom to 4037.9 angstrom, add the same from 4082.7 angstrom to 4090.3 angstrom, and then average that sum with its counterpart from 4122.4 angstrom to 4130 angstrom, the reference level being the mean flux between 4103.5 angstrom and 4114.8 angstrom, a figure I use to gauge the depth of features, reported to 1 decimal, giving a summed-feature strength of -0.7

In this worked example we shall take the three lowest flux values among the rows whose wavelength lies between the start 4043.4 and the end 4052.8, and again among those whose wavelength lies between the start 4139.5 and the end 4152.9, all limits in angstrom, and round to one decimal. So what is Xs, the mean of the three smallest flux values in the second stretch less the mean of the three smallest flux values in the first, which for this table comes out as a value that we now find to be -0.4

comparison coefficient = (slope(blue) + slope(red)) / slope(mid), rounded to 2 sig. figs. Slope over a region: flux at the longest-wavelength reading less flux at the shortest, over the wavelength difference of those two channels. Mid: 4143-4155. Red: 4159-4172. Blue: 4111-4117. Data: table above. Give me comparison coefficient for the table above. -4.4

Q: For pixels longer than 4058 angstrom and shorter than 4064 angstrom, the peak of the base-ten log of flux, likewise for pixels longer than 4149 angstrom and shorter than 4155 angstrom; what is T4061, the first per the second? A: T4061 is 1.032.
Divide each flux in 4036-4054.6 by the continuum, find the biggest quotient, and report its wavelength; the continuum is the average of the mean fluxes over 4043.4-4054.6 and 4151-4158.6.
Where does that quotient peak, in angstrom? 4040.65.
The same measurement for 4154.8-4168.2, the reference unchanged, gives 4167.27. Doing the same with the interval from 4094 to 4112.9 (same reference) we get 4104.42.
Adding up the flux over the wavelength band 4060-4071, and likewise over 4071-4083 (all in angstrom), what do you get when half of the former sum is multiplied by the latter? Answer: 2929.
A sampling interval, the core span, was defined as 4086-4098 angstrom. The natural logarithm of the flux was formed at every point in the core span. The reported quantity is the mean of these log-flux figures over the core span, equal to 2.54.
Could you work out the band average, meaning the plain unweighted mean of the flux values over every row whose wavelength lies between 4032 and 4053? 12.1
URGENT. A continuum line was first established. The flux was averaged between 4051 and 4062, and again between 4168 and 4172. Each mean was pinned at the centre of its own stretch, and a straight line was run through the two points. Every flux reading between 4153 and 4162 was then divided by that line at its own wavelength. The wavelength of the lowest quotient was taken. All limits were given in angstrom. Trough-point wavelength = 4161.52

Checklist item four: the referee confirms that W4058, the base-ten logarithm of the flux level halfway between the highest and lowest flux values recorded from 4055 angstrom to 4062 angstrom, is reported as 1.086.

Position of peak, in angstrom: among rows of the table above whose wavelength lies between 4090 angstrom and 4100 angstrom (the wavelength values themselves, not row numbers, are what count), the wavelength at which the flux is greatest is 4098.75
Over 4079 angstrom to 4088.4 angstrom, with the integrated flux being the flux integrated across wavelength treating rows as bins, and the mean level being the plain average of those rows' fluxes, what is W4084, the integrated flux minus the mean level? 105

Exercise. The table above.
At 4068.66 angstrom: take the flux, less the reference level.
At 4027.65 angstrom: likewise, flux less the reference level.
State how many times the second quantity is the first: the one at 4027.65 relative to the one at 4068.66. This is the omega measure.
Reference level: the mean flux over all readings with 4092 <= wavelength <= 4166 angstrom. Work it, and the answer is 1.0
